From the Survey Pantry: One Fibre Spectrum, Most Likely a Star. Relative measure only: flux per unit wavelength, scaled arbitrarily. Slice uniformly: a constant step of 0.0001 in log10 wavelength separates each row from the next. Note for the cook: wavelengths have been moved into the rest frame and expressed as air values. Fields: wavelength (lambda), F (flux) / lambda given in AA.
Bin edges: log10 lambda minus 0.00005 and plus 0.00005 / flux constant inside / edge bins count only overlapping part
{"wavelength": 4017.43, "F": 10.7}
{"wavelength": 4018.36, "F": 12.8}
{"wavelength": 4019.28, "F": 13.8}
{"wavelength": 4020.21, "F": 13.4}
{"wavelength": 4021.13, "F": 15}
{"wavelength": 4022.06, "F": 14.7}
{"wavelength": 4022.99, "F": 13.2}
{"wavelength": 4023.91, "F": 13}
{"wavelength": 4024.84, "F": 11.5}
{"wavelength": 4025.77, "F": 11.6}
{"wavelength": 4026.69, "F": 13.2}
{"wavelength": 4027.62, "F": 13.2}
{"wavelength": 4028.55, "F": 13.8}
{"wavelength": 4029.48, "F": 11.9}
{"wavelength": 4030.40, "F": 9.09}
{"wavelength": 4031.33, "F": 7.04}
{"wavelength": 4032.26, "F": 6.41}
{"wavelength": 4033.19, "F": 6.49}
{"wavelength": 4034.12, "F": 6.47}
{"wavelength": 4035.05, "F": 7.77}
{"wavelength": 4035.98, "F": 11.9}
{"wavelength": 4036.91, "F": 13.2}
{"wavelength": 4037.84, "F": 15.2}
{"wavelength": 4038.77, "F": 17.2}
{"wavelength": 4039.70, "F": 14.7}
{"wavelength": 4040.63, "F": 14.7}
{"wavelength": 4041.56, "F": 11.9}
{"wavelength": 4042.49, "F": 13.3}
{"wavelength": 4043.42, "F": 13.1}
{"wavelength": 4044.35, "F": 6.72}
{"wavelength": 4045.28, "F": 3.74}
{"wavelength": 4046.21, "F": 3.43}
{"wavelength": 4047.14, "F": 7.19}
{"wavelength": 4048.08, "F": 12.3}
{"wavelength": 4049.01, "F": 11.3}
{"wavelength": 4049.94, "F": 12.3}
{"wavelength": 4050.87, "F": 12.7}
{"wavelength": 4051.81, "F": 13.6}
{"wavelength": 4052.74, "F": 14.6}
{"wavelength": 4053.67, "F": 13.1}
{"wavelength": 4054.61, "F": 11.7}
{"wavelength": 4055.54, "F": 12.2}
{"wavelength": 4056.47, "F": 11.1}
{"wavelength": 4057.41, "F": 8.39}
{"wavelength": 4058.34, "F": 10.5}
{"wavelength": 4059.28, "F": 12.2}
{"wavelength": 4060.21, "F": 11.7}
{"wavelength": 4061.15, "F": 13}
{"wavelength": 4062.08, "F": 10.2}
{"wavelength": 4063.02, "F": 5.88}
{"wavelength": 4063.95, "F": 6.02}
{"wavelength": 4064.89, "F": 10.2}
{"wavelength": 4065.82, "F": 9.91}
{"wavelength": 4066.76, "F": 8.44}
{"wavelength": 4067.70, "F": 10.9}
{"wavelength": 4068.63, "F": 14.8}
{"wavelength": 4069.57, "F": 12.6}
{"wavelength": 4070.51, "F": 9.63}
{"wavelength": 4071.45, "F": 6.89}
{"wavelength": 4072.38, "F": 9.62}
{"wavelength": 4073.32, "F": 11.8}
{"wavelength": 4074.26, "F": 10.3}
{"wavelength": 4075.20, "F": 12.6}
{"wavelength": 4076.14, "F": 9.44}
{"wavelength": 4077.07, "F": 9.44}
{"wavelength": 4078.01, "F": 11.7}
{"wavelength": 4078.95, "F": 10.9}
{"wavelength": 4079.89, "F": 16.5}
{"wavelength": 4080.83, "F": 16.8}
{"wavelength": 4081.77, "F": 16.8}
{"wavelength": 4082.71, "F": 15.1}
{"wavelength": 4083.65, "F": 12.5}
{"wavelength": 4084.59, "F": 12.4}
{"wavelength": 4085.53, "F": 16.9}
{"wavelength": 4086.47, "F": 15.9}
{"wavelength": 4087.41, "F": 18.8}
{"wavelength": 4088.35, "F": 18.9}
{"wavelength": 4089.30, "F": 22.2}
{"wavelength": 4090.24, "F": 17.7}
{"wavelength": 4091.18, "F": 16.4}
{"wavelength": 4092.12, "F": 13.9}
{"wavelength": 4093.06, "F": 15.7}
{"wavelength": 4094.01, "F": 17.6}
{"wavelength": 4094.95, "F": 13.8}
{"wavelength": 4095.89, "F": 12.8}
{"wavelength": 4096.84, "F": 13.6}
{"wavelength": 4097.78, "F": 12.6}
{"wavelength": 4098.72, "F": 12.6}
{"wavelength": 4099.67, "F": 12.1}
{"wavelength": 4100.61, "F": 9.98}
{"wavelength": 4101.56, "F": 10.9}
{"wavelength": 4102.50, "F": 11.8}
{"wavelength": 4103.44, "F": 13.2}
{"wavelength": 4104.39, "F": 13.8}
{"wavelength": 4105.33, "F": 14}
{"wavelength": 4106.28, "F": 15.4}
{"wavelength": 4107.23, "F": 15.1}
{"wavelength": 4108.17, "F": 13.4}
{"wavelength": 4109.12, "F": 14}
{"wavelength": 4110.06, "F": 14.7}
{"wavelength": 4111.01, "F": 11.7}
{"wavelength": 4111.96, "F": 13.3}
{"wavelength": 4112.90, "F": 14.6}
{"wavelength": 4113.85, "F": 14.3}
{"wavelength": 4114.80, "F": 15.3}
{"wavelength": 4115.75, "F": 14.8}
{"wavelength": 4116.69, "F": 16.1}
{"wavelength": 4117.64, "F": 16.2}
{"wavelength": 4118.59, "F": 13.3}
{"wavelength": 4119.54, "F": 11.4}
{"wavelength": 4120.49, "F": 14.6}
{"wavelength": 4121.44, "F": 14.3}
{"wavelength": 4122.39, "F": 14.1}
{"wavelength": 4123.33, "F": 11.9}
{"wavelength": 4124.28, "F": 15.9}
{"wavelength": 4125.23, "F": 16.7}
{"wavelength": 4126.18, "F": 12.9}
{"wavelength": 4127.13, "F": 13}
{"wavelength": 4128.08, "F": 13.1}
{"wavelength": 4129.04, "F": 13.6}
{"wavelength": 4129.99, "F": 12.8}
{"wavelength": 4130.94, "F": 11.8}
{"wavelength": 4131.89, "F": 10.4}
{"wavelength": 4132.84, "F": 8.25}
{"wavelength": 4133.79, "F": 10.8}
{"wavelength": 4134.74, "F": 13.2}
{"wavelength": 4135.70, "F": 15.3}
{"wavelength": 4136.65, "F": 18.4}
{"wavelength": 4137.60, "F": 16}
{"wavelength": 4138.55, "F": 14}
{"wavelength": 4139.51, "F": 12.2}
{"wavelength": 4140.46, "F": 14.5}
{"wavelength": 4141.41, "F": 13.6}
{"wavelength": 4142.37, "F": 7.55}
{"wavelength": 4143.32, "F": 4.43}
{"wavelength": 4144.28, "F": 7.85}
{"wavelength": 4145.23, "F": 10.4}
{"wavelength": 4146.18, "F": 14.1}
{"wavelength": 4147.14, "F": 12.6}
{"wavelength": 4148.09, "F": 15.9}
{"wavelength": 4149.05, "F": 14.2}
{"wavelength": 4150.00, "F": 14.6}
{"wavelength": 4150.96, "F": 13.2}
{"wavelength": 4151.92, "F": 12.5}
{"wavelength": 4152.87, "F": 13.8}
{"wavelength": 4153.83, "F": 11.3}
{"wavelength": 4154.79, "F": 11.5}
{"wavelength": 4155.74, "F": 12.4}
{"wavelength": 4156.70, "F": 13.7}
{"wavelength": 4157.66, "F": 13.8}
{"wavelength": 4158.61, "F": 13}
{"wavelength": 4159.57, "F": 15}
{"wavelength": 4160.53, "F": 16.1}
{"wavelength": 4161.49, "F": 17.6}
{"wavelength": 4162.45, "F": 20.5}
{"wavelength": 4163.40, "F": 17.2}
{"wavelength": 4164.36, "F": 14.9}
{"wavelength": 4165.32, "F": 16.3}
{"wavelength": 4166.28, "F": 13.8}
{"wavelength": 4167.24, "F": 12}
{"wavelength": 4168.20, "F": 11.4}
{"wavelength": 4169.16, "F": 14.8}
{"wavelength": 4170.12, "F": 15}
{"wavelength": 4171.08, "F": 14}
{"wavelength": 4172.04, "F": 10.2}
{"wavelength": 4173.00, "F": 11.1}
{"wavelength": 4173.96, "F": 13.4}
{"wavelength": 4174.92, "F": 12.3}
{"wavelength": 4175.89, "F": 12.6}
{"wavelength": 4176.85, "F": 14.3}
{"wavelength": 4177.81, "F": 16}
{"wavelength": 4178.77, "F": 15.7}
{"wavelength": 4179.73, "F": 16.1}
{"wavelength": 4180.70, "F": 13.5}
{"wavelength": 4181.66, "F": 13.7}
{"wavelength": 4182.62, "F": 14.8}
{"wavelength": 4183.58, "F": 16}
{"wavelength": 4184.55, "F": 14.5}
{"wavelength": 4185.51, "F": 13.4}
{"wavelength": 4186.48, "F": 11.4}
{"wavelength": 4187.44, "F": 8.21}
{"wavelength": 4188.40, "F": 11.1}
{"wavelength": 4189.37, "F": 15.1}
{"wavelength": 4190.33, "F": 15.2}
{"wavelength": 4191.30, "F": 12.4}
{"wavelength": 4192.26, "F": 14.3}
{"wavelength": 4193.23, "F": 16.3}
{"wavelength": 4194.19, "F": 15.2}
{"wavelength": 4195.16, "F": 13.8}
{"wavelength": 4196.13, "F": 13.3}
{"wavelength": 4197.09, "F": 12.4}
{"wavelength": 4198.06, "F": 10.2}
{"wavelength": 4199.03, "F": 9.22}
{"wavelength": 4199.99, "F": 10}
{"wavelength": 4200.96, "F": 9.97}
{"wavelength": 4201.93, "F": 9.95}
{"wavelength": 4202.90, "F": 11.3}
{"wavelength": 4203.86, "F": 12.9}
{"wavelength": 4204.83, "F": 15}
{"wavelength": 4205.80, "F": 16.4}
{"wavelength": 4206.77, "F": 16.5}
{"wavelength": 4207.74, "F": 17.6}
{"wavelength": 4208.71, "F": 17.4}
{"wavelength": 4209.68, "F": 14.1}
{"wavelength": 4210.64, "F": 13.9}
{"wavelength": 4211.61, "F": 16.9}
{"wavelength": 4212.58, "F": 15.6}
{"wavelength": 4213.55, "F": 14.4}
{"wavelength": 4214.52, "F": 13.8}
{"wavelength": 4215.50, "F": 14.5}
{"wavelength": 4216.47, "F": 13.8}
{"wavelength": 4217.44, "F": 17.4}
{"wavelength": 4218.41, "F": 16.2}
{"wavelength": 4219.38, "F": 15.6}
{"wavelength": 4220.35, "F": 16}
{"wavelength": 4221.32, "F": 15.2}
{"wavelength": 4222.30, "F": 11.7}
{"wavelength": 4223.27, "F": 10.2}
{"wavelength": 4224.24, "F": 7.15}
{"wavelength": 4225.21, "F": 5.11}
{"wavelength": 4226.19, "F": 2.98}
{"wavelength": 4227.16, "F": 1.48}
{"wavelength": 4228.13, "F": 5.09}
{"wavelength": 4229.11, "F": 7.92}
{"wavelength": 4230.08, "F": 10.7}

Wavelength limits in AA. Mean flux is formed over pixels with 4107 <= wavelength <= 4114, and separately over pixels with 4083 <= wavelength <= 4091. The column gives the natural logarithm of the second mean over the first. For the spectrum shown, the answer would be 0.2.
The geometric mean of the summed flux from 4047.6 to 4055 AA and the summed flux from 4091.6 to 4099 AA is 107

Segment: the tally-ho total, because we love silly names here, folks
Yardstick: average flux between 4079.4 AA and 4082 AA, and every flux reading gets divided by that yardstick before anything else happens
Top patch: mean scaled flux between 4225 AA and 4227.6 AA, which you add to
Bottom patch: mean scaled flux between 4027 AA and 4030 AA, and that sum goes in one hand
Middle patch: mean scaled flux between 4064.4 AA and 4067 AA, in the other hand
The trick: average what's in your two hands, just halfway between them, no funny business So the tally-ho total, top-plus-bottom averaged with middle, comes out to 0.77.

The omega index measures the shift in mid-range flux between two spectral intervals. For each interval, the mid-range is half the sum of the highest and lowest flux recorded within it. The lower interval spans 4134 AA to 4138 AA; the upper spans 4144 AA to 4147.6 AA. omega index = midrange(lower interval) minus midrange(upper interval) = 4.8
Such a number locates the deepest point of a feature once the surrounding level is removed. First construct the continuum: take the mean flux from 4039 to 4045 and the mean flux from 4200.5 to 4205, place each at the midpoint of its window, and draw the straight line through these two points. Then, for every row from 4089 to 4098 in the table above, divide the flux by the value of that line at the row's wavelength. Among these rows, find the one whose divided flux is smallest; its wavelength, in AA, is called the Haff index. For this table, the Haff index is 4097.78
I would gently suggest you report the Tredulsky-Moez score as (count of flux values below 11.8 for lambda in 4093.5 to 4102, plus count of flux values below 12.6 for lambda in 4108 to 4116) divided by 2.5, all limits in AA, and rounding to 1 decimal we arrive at 1.2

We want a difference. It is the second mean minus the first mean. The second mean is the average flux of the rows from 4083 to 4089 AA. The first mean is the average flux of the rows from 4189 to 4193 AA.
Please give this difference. 2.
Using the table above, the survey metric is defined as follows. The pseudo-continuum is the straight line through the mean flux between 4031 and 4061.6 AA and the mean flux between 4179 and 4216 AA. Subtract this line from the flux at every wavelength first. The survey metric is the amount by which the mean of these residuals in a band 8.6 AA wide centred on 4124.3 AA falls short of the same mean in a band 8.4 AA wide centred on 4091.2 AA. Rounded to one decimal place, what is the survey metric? 3.8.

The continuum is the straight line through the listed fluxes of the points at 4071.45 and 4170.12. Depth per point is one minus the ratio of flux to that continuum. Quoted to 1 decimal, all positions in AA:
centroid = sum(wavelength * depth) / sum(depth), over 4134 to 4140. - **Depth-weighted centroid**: 4136.7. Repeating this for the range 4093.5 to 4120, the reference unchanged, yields 4105.7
